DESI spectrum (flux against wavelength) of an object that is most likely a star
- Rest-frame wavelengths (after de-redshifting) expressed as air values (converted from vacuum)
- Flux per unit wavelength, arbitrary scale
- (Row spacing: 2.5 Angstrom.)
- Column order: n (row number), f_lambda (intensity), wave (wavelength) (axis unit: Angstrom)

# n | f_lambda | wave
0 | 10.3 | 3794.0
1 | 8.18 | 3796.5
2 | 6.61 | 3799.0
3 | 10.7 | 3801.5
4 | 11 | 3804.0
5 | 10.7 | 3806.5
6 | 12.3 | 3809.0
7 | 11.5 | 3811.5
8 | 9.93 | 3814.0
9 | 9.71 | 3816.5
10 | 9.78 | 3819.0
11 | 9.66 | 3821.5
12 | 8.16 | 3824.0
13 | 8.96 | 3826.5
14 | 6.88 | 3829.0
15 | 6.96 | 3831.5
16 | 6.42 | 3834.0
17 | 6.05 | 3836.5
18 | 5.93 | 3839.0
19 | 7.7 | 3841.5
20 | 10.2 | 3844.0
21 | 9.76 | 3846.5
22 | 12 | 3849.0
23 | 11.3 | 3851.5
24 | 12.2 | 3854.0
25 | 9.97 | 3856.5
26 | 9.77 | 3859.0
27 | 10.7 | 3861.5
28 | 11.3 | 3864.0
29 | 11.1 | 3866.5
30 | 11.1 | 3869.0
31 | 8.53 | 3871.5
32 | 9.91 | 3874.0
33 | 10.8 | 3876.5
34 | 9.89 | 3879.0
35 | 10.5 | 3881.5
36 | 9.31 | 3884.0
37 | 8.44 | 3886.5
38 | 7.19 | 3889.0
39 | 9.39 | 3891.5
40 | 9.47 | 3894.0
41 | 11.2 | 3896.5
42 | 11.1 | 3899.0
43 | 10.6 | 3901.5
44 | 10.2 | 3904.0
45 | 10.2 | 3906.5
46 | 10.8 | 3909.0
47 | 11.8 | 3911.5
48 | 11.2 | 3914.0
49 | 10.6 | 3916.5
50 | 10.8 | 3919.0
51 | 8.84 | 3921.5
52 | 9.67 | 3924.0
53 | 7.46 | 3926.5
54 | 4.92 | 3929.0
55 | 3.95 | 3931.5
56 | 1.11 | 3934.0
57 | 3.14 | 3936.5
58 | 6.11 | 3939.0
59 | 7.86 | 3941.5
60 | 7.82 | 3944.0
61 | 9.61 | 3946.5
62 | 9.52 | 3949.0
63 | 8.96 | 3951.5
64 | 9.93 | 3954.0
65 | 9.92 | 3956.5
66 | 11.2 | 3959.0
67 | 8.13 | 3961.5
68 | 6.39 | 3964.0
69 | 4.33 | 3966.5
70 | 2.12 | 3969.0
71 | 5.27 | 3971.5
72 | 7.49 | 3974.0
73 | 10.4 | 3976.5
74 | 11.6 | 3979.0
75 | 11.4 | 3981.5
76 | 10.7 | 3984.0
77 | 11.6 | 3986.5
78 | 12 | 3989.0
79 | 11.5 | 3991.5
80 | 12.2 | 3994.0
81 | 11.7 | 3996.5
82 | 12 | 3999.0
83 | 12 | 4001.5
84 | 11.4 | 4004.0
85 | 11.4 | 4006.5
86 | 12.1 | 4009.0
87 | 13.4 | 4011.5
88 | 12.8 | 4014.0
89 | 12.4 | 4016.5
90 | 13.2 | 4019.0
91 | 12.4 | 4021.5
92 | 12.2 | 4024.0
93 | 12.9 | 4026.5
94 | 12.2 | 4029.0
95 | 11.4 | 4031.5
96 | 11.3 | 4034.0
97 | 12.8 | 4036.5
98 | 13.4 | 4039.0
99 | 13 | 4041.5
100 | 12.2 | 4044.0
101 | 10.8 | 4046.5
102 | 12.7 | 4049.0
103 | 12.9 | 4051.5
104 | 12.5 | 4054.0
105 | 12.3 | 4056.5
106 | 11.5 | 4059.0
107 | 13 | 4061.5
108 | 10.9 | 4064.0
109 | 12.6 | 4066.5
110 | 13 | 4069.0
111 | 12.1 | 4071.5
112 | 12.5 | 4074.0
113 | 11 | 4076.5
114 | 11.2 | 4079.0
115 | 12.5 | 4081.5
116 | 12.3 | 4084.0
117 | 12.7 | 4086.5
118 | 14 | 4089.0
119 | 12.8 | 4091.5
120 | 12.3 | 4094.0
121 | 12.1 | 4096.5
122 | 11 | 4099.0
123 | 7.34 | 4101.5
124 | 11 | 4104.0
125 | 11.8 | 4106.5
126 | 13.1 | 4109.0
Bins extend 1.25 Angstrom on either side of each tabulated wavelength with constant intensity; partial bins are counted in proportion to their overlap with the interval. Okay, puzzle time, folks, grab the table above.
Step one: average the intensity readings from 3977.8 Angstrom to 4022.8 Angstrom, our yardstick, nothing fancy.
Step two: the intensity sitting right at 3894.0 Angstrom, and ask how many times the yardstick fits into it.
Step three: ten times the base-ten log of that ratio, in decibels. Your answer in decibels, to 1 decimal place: -1.0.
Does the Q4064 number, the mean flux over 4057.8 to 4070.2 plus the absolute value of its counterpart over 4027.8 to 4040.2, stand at 24.4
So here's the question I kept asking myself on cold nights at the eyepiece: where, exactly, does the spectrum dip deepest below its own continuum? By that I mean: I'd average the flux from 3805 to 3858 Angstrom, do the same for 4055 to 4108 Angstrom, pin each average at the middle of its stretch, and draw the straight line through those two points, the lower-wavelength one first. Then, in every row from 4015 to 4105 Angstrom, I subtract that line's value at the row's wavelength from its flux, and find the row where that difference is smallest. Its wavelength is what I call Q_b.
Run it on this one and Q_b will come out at 4101.5 Angstrom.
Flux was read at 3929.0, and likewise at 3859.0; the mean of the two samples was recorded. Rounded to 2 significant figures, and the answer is 7.3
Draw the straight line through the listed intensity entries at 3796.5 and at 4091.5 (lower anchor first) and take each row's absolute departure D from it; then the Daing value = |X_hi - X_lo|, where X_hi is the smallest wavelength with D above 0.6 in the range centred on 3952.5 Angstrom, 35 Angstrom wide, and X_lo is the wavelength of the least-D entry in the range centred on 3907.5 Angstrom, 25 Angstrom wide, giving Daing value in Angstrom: 30.0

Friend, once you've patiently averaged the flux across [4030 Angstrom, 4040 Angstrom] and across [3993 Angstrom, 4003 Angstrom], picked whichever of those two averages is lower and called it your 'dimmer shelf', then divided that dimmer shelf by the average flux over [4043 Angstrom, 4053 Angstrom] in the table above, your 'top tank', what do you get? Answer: 1.0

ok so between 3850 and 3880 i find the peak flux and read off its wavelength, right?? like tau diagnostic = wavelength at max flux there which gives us 3854.0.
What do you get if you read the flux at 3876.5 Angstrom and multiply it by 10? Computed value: 108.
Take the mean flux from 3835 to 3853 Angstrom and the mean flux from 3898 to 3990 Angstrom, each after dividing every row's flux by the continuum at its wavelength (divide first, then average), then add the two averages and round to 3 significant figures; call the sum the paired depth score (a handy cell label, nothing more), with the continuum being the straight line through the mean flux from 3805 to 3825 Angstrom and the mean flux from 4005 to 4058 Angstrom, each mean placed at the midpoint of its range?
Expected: 1.60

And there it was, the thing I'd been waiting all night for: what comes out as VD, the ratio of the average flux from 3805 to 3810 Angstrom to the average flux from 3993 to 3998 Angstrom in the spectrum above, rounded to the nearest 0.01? 0.96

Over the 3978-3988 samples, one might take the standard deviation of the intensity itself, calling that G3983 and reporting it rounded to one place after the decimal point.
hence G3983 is 0.4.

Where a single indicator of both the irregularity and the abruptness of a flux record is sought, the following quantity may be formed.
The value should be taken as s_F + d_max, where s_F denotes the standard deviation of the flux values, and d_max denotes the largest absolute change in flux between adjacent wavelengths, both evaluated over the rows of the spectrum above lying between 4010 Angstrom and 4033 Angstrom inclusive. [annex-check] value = 1.4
